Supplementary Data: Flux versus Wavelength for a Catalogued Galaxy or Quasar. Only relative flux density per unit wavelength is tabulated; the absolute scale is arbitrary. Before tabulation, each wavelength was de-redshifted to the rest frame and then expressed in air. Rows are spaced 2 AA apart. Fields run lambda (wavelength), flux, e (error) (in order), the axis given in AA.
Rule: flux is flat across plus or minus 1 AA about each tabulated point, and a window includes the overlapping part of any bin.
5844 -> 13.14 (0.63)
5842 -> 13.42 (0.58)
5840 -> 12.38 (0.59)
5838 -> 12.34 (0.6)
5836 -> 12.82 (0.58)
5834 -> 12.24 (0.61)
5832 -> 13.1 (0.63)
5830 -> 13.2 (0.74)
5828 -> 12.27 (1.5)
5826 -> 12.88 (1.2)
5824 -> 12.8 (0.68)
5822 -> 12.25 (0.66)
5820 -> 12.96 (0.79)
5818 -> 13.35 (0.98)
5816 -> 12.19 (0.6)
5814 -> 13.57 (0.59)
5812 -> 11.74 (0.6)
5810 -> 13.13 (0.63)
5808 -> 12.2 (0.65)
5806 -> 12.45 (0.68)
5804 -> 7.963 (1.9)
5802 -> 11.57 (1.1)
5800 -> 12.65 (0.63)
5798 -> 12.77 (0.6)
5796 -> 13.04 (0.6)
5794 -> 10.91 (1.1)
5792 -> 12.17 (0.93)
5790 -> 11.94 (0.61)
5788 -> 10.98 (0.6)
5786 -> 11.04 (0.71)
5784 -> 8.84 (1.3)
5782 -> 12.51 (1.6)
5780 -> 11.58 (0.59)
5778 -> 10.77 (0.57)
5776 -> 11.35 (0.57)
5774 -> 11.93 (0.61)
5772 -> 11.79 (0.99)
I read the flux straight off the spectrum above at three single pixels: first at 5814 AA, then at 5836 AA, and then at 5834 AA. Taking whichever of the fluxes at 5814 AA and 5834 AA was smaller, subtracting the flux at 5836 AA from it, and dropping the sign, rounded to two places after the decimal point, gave 0.58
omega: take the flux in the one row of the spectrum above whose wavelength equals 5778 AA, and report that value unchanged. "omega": 10.77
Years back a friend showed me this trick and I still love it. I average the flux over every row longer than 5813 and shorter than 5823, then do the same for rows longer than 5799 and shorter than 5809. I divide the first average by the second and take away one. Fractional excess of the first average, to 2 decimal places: 0.13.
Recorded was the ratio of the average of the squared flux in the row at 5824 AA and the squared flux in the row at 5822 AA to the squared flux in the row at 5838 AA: 1.03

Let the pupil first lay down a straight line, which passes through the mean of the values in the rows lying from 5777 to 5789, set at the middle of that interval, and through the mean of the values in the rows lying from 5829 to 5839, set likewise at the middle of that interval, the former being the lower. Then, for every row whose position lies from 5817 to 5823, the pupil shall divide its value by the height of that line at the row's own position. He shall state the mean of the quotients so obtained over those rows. 1.05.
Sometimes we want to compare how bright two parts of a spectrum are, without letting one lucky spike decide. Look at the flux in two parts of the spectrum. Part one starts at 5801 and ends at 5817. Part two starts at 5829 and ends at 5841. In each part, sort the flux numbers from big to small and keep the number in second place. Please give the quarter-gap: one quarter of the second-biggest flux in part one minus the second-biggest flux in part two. 0.01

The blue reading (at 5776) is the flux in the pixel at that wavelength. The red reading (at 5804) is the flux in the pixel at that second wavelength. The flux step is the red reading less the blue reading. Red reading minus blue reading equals -3.4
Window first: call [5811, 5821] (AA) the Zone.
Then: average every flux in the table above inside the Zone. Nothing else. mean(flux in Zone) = 12.8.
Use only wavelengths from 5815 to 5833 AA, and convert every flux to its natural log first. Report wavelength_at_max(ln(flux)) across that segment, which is 5818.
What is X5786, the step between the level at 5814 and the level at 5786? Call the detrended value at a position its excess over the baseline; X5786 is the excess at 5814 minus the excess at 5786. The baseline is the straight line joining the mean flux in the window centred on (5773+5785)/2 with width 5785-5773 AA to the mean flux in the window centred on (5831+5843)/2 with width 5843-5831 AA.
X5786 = 1.8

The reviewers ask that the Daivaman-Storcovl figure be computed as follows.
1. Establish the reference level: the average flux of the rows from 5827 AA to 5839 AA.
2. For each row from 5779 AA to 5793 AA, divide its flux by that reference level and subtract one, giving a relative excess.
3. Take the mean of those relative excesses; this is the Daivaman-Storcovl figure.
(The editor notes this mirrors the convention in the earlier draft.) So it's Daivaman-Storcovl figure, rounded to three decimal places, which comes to -0.108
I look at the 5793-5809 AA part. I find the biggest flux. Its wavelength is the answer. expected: 5796 AA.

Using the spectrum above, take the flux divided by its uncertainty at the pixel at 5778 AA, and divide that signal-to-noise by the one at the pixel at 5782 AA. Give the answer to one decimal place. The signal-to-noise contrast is 2.4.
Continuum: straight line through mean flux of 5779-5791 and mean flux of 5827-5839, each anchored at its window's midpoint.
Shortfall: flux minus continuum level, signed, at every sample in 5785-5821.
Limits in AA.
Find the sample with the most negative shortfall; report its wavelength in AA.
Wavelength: 5804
